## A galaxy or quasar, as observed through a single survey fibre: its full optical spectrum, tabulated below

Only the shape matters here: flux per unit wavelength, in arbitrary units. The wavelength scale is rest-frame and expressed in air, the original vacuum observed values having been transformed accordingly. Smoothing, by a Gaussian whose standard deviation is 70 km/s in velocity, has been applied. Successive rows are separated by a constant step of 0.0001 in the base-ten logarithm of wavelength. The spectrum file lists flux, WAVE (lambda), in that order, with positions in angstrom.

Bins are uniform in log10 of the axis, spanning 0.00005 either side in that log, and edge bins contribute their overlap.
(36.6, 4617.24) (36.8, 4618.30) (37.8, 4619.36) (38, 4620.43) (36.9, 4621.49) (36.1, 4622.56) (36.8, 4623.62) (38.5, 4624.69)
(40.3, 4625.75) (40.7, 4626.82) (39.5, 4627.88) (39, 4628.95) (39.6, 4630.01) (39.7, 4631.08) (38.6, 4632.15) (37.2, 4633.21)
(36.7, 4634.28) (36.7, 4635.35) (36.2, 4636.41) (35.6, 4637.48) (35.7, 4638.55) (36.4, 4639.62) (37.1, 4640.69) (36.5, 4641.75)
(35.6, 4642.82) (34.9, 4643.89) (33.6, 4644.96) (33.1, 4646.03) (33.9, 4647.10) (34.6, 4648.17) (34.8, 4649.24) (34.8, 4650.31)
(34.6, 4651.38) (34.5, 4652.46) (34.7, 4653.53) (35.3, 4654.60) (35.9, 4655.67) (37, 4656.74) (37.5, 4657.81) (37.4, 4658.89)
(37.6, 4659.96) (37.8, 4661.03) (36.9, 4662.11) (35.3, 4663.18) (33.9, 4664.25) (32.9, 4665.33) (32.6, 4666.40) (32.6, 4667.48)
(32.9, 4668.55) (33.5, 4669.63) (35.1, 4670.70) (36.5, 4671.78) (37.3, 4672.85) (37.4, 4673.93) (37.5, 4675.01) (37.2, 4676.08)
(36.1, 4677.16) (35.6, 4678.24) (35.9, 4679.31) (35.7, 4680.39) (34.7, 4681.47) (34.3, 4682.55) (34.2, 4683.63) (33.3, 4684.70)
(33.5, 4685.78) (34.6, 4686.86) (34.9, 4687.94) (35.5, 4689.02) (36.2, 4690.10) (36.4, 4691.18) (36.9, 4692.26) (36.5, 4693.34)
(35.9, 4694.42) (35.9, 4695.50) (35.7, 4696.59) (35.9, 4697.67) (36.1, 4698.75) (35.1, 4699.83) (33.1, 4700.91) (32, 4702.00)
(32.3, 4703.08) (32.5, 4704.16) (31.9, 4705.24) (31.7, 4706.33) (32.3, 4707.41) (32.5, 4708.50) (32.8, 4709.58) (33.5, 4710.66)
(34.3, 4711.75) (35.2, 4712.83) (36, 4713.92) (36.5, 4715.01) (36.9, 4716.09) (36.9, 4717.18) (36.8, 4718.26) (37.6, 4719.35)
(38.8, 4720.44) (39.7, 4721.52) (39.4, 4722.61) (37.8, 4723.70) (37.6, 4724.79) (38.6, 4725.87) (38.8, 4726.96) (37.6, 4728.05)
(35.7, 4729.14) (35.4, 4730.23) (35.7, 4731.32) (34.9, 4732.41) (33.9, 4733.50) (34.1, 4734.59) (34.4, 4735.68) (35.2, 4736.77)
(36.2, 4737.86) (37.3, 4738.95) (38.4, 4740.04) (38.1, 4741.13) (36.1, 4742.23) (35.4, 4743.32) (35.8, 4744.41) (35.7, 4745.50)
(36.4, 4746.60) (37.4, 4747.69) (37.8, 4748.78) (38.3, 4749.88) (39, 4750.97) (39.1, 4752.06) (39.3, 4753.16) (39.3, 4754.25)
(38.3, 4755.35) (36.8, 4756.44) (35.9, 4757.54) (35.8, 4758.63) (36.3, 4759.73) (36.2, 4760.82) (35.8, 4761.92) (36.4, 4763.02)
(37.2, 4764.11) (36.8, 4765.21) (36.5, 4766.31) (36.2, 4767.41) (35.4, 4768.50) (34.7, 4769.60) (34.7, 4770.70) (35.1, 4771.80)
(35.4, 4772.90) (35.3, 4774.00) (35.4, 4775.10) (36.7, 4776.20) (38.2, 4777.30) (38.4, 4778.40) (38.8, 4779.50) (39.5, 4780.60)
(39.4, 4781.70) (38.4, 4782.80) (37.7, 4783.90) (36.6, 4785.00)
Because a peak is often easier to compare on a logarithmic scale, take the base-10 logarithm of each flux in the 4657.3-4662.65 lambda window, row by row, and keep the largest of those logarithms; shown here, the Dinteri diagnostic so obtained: 1.58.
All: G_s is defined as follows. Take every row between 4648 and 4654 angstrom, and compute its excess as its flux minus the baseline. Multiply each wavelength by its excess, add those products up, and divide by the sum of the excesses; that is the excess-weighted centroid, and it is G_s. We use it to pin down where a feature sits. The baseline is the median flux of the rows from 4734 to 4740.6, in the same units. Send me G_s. 4650.9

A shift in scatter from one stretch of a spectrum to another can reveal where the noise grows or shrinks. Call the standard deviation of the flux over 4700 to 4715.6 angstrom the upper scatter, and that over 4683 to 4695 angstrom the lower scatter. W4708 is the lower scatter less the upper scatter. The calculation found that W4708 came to -0.32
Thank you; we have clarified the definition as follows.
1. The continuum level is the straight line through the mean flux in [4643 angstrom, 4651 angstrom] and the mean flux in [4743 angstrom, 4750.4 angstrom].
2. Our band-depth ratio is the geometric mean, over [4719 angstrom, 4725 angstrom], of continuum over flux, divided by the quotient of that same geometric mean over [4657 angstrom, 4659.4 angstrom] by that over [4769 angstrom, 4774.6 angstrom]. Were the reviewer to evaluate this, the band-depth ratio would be 1.08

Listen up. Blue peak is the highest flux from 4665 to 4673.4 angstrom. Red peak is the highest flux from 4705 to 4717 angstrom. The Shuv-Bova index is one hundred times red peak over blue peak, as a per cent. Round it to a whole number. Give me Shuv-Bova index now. 99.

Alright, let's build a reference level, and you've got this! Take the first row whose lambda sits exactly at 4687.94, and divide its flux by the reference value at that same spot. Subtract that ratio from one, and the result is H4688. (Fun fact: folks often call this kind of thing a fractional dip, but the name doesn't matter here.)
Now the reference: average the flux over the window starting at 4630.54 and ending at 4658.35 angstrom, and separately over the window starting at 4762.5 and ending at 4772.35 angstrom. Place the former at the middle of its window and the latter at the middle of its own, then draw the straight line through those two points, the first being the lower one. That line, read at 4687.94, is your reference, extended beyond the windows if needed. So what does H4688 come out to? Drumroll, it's 0.03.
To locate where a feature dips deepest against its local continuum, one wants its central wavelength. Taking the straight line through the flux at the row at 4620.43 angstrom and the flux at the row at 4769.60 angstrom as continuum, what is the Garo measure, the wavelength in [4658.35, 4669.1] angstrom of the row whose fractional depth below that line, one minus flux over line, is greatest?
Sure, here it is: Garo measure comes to 4666.40 angstrom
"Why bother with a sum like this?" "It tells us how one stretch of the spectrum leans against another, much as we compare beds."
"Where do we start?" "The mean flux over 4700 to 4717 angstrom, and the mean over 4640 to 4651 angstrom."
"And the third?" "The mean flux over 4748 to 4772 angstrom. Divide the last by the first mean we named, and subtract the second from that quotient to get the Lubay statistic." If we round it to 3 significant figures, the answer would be -33.8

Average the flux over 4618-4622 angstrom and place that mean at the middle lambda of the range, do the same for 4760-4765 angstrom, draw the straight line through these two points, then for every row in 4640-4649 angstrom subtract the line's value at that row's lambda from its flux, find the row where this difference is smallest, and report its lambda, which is 4646.03 angstrom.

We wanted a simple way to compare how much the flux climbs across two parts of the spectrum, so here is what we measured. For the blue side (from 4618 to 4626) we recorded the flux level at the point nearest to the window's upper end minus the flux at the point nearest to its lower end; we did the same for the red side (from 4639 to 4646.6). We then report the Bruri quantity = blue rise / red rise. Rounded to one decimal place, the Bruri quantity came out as -1.1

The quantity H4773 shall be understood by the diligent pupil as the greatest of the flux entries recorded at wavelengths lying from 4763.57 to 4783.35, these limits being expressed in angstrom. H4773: 39.5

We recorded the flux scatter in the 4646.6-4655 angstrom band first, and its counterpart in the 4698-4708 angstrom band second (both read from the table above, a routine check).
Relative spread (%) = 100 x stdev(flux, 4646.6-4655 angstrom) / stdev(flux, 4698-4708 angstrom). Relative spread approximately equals 25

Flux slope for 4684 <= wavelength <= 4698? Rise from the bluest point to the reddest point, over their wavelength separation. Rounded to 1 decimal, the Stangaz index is 0.2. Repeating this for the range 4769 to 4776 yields 0.1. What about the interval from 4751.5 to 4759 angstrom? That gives -0.5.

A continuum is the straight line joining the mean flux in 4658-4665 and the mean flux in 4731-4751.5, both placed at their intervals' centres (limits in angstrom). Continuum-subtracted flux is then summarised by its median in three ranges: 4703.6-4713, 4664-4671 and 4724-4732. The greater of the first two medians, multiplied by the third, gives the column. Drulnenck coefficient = -4.4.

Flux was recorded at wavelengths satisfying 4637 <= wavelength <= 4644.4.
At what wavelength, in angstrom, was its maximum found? 4640.69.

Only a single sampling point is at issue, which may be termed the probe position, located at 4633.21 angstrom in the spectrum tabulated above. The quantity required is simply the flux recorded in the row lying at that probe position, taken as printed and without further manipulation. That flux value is 37.2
